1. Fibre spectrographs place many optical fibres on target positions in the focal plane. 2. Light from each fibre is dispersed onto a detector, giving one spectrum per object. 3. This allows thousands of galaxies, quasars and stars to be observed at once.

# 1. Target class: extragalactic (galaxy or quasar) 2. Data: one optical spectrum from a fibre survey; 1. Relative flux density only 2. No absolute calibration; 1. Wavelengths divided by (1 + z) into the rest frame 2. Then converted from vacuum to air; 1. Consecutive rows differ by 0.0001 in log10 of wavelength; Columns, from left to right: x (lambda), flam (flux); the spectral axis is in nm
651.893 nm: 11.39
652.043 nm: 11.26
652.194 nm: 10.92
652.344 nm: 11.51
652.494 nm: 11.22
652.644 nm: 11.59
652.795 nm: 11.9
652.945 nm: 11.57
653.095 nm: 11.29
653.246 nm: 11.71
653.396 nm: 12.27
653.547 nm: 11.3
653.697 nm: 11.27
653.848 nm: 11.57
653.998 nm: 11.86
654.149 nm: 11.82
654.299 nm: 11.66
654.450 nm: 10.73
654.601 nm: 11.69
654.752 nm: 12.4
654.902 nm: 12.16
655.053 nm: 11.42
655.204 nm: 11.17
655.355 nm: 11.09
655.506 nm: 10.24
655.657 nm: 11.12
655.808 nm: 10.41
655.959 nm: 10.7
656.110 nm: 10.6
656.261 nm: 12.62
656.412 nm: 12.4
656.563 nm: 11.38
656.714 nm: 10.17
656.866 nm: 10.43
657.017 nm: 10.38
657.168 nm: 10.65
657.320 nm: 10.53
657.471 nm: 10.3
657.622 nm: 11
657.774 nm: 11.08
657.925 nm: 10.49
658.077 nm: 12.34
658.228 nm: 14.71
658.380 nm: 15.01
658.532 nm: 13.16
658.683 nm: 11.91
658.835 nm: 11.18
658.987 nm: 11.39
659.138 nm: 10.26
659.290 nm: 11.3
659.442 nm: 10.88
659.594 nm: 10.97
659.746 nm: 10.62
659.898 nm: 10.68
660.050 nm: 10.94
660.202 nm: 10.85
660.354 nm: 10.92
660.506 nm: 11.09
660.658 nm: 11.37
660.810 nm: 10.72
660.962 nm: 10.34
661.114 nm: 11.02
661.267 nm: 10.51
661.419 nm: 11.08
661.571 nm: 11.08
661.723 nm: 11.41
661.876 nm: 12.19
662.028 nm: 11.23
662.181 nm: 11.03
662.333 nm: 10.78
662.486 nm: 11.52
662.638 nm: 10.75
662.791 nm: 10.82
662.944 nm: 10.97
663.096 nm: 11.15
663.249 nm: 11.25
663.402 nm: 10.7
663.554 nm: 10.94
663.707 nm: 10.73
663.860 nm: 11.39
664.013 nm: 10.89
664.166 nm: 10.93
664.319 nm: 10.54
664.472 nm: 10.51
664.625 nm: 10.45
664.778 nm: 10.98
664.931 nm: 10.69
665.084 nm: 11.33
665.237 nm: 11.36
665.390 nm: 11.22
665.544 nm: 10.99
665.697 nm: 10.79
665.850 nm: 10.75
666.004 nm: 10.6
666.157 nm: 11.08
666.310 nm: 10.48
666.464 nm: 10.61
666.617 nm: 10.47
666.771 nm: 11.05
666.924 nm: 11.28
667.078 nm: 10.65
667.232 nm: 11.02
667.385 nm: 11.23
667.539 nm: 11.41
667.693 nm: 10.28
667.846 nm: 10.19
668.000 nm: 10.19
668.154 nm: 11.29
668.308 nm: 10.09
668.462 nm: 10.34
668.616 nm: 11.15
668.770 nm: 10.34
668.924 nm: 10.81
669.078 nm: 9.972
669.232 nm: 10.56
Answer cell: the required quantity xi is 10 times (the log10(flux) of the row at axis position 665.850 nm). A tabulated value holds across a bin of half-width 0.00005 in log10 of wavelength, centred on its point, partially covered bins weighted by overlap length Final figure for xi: 10.3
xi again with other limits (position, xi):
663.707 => 10.3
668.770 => 10.1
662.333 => 10.3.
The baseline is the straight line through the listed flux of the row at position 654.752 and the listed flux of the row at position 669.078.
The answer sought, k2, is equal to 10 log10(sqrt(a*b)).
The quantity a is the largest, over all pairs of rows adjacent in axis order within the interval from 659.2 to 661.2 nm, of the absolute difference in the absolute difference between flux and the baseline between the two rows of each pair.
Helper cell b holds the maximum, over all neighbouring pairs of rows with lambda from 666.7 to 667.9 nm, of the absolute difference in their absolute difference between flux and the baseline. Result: -0.5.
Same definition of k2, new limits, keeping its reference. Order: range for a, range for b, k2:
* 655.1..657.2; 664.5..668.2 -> 0.6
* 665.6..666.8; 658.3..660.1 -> 0.2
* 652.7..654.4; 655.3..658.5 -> 1.8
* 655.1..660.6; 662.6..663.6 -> -1.6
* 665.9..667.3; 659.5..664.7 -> -1.2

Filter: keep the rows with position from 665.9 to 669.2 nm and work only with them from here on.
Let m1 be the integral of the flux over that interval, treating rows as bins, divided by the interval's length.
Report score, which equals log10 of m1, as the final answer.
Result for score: 1.03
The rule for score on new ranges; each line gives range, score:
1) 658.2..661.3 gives 1.06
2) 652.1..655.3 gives 1.06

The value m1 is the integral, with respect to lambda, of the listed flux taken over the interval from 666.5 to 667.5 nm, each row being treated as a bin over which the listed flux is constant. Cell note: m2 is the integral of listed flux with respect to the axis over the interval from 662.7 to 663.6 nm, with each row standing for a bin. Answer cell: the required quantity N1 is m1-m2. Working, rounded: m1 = 11.0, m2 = 9.9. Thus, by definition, 1.1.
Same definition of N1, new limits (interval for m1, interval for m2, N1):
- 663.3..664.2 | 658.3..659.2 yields -1.1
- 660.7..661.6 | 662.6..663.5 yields -0.1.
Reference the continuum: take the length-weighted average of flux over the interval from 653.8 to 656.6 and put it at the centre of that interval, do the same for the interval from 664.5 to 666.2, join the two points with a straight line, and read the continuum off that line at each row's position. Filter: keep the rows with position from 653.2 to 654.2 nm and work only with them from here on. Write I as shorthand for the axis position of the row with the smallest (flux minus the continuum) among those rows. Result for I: 653.697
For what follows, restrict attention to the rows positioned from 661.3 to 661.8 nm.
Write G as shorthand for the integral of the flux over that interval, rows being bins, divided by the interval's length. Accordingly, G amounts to 11.1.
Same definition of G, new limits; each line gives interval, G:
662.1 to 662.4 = 10.9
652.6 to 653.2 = 11.6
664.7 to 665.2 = 11.0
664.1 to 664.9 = 10.7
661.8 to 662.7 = 11.3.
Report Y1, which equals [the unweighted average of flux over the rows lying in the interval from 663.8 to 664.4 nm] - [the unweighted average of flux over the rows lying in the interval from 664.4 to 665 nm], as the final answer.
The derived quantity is 0.3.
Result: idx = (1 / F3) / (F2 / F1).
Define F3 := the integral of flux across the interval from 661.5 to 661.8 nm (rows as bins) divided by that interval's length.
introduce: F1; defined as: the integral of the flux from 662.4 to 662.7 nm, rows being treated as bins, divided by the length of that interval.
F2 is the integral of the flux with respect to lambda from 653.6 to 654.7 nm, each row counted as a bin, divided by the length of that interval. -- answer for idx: 0.086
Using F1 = 11.1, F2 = 11.5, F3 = 11.24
